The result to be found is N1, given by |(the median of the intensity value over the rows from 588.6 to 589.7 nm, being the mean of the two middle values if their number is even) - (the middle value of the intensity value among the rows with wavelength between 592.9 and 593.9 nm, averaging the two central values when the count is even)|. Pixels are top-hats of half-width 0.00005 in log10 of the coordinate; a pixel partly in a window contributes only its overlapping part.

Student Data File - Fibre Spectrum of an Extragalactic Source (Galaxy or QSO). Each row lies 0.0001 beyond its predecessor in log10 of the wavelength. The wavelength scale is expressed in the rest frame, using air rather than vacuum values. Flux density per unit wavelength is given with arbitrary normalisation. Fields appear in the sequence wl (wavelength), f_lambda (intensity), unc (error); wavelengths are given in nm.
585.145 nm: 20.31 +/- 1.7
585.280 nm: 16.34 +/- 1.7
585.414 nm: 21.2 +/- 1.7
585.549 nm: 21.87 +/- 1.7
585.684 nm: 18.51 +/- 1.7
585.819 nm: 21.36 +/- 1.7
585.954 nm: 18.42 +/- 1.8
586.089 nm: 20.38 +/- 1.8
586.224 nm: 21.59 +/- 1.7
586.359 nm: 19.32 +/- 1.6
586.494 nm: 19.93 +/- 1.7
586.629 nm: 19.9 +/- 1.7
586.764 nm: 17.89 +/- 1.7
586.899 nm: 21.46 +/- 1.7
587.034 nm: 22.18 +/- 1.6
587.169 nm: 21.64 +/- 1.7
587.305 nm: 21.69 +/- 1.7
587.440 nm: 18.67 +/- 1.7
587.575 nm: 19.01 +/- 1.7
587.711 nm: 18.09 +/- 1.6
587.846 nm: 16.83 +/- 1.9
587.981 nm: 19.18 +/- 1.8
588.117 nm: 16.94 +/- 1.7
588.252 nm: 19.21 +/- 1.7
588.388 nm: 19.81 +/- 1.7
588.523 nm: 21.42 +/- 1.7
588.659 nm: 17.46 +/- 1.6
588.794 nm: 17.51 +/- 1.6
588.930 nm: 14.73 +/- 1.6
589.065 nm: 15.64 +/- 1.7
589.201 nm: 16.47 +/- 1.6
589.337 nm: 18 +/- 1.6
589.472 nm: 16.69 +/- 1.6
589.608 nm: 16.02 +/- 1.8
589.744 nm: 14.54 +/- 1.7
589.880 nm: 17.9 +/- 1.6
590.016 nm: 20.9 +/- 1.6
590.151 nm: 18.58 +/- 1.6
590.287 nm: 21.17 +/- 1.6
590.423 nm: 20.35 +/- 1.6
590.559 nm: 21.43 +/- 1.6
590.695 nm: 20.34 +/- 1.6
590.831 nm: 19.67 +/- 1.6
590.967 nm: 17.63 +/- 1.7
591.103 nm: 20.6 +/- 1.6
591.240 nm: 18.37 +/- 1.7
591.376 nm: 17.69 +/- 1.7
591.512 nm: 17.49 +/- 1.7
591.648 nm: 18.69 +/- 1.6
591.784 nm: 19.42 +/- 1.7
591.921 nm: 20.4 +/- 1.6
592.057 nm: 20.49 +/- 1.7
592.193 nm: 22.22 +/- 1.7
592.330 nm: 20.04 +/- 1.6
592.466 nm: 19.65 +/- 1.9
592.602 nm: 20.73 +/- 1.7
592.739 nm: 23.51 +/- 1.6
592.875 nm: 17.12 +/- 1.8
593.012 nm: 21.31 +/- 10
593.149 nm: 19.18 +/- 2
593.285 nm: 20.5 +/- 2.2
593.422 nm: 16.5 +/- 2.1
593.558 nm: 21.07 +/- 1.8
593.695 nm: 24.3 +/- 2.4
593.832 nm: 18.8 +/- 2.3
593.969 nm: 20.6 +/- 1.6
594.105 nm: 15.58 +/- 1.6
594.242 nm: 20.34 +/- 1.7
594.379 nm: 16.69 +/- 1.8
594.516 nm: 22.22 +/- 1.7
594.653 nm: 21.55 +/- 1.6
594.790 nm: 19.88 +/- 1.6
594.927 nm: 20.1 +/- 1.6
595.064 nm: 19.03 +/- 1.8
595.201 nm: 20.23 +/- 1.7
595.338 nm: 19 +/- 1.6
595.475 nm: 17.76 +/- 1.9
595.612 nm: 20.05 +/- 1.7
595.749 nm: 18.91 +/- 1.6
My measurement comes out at 3.9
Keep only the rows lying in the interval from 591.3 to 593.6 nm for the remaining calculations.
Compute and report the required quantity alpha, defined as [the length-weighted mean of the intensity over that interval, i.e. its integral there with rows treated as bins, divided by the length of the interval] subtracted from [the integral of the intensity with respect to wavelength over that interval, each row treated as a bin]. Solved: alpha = 25.7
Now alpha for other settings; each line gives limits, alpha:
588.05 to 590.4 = 24.1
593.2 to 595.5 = 25.6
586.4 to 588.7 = 25.4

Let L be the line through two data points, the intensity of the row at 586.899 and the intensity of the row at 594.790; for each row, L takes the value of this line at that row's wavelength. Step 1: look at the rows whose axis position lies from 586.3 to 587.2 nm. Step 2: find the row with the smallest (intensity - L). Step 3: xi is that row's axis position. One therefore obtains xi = 586.764 nm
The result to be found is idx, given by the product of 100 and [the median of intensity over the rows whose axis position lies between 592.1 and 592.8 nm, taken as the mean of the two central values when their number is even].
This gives 2073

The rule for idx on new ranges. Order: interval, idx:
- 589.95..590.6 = 2090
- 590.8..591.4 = 1837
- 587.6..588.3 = 1809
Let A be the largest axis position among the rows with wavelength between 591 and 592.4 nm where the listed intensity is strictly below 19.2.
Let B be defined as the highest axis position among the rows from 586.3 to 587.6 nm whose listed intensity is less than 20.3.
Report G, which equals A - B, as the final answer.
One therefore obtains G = 4.07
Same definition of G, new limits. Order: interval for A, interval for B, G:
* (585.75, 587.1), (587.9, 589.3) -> -2.44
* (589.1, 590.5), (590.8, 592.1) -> -1.63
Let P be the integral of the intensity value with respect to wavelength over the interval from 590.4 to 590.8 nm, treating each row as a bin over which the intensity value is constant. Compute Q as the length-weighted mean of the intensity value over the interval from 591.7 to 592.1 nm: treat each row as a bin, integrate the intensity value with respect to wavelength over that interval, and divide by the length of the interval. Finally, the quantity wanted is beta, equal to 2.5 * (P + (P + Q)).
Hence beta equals 91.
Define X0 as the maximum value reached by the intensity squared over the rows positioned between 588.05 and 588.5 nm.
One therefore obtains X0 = 392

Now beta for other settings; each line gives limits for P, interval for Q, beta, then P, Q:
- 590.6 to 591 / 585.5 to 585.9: 90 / 7.8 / 20.4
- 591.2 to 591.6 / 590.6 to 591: 85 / 7.2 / 19.5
